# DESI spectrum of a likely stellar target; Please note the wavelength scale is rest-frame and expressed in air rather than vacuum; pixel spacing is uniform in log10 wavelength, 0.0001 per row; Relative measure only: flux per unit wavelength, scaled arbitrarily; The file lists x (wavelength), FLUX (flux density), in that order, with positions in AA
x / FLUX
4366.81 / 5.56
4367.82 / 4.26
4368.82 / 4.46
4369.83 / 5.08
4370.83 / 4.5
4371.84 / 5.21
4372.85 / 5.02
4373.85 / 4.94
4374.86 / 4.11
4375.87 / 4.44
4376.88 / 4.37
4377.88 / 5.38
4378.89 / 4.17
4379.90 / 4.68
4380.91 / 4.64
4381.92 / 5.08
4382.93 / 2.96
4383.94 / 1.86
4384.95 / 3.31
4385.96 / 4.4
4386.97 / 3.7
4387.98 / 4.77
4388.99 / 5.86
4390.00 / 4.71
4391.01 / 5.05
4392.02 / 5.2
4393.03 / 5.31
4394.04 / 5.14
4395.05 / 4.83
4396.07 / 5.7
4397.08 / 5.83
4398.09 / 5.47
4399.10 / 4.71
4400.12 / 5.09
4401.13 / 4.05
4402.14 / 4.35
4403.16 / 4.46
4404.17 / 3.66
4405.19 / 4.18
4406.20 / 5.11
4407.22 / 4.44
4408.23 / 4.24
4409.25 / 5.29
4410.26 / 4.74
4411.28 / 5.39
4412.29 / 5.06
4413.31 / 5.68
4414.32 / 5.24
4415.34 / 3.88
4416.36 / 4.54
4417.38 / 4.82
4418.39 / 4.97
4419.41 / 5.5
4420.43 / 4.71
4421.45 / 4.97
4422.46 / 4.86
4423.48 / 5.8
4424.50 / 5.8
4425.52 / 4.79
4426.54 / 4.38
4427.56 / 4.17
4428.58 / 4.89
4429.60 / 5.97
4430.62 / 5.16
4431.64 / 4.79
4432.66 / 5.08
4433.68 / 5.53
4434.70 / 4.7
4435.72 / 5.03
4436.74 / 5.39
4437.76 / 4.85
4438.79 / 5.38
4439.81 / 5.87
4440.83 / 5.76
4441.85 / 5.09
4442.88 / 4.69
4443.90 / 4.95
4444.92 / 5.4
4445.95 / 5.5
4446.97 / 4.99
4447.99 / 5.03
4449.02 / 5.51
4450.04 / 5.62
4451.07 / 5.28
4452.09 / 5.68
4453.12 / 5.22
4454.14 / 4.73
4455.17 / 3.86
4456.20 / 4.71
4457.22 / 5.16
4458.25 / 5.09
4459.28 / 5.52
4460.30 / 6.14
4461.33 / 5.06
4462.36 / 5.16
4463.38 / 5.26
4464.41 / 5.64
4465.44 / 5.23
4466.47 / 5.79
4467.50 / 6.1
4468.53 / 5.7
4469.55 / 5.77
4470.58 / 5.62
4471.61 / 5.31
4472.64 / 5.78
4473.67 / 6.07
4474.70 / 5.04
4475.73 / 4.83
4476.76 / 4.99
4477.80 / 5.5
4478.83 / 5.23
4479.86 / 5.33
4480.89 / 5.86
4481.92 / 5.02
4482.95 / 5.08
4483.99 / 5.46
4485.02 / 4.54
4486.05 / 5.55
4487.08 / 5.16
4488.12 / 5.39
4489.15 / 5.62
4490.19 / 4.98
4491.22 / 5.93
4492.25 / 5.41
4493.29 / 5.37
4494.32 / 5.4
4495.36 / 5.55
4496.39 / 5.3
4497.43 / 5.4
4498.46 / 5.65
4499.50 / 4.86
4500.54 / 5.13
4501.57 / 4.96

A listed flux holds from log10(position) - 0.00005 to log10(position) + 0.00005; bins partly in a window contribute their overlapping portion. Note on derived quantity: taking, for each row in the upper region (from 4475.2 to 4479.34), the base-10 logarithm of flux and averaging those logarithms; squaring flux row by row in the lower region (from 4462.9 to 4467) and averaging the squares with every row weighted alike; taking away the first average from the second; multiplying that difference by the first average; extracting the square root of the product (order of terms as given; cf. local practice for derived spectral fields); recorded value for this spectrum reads 4.6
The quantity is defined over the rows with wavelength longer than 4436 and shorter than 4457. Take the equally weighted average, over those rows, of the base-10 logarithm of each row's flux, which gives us 0.712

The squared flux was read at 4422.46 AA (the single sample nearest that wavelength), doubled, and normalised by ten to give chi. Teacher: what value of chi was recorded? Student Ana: 4.7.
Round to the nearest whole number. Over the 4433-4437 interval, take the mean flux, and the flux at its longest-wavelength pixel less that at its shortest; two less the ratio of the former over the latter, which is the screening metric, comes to 39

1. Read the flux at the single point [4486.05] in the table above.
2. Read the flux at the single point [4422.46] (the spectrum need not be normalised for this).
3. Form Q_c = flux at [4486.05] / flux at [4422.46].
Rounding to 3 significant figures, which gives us 1.14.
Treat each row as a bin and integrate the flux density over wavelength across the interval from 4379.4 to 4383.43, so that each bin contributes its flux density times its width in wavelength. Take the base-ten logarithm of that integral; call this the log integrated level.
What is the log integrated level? 1.24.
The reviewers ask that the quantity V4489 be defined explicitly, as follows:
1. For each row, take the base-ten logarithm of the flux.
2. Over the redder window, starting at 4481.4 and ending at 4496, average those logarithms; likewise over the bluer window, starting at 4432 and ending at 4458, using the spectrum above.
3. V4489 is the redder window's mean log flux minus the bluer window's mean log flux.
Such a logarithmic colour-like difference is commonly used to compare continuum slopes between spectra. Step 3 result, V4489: 0.014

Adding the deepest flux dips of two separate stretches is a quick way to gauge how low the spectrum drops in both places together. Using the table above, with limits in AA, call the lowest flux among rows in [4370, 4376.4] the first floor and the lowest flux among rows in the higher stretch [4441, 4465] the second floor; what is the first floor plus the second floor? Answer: 8.0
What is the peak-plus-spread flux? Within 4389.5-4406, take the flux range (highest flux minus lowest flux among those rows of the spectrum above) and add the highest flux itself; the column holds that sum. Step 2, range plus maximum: 8.00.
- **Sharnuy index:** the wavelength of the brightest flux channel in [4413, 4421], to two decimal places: 4413.31 AA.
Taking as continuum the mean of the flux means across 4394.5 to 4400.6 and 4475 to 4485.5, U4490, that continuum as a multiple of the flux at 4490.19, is 1.05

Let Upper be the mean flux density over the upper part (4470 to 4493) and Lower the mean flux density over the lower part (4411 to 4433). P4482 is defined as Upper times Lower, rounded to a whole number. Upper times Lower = 27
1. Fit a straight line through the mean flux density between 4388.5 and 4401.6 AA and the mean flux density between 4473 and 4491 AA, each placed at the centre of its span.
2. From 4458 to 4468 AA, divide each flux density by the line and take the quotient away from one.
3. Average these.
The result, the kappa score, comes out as -0.048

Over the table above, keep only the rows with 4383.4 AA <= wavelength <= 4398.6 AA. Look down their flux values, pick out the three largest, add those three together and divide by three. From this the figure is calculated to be 5.80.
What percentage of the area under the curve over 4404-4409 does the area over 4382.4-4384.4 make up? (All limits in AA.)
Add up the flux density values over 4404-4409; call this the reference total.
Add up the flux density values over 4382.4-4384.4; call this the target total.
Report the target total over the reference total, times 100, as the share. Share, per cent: 22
